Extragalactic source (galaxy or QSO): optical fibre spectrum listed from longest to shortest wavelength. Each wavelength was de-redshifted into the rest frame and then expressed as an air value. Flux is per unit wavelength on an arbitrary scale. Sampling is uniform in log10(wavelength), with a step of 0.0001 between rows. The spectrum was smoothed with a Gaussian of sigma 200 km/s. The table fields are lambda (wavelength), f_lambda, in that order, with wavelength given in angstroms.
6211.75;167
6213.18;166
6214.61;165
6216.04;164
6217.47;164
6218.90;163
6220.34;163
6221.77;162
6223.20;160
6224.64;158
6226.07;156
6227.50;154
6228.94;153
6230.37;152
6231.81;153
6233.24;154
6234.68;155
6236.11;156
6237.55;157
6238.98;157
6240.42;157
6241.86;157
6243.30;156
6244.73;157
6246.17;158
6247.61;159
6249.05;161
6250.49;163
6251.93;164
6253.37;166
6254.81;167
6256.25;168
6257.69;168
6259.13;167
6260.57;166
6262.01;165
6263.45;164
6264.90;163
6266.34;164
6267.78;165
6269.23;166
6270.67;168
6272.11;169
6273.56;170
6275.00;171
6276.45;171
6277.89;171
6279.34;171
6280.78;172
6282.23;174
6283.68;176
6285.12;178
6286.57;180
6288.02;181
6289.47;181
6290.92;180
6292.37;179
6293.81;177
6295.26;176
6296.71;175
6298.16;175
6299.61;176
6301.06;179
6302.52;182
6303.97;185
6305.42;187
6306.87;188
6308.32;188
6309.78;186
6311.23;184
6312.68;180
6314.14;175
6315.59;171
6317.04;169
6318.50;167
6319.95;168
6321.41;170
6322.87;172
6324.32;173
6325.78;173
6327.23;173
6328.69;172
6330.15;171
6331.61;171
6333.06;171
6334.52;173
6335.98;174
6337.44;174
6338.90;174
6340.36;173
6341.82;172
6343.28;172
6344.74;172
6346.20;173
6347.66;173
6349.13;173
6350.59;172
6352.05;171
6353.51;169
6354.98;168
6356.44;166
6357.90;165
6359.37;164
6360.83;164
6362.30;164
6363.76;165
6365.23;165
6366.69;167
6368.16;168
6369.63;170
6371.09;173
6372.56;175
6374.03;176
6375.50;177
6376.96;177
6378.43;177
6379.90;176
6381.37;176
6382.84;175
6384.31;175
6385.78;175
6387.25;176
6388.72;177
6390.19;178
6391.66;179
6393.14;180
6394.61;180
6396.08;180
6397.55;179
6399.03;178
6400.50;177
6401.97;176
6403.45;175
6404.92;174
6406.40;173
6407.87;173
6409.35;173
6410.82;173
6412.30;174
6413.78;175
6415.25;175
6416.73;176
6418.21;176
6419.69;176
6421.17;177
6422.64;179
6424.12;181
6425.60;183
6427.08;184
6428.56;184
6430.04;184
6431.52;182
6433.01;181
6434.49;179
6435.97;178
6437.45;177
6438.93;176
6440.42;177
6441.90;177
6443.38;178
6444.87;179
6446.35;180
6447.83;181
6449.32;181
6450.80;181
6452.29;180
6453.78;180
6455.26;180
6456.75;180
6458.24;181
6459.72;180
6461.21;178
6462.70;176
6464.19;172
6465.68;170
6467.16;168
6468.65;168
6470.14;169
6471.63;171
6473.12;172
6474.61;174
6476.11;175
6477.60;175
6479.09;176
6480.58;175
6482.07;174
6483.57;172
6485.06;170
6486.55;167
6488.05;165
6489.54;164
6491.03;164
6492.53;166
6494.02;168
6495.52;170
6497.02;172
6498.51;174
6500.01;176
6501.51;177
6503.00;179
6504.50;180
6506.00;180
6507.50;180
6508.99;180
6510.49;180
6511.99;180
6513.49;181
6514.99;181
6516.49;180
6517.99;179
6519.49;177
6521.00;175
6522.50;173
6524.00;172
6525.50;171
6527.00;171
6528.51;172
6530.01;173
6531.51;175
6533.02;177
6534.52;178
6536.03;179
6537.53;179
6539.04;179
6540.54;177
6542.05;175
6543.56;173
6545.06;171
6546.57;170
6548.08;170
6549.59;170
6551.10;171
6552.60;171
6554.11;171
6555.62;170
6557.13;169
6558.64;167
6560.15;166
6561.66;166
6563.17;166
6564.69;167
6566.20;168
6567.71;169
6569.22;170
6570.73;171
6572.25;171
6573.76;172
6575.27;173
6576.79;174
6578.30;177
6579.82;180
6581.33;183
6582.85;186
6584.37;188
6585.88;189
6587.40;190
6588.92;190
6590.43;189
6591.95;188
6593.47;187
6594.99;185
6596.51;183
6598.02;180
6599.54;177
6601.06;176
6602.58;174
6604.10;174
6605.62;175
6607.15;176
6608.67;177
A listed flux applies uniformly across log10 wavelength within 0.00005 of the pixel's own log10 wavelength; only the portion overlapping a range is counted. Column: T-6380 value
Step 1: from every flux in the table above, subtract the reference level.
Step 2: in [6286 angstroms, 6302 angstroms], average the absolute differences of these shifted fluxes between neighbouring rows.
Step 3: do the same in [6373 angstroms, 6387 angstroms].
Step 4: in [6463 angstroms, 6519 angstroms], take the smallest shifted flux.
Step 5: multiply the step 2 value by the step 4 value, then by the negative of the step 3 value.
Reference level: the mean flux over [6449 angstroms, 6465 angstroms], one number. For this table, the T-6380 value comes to 6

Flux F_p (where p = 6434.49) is 179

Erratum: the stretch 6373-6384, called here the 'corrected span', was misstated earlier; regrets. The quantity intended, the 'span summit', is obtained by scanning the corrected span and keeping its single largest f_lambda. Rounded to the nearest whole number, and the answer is 177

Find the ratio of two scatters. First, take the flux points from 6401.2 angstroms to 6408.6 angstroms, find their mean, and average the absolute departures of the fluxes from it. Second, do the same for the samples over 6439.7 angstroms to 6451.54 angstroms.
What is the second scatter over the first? 1.4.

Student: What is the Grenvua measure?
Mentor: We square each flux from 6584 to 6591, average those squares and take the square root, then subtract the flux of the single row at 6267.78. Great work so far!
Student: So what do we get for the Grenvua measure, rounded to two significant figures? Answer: 24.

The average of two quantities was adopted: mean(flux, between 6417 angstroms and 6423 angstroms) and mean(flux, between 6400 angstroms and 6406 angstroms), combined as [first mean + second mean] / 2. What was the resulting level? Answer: 176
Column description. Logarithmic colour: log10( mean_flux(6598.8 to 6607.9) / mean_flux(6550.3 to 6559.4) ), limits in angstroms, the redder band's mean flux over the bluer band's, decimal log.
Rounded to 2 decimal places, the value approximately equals 0.01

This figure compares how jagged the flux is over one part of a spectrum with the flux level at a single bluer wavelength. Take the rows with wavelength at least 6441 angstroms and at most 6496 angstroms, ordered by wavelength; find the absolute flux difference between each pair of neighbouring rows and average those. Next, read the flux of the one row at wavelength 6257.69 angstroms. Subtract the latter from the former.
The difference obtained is -167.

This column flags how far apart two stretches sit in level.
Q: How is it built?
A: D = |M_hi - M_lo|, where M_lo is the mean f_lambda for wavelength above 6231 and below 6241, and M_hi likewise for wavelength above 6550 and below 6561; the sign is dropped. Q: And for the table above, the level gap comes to 14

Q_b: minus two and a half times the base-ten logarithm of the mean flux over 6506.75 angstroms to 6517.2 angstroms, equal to -5.64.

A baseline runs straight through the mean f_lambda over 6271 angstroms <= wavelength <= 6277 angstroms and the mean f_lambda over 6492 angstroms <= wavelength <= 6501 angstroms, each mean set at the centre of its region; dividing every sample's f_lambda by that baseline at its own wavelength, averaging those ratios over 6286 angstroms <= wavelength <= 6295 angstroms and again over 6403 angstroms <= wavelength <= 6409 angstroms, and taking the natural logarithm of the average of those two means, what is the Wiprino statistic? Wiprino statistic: 0.036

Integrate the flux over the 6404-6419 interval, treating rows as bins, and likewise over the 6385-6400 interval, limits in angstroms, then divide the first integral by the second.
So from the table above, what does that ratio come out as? 0.98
